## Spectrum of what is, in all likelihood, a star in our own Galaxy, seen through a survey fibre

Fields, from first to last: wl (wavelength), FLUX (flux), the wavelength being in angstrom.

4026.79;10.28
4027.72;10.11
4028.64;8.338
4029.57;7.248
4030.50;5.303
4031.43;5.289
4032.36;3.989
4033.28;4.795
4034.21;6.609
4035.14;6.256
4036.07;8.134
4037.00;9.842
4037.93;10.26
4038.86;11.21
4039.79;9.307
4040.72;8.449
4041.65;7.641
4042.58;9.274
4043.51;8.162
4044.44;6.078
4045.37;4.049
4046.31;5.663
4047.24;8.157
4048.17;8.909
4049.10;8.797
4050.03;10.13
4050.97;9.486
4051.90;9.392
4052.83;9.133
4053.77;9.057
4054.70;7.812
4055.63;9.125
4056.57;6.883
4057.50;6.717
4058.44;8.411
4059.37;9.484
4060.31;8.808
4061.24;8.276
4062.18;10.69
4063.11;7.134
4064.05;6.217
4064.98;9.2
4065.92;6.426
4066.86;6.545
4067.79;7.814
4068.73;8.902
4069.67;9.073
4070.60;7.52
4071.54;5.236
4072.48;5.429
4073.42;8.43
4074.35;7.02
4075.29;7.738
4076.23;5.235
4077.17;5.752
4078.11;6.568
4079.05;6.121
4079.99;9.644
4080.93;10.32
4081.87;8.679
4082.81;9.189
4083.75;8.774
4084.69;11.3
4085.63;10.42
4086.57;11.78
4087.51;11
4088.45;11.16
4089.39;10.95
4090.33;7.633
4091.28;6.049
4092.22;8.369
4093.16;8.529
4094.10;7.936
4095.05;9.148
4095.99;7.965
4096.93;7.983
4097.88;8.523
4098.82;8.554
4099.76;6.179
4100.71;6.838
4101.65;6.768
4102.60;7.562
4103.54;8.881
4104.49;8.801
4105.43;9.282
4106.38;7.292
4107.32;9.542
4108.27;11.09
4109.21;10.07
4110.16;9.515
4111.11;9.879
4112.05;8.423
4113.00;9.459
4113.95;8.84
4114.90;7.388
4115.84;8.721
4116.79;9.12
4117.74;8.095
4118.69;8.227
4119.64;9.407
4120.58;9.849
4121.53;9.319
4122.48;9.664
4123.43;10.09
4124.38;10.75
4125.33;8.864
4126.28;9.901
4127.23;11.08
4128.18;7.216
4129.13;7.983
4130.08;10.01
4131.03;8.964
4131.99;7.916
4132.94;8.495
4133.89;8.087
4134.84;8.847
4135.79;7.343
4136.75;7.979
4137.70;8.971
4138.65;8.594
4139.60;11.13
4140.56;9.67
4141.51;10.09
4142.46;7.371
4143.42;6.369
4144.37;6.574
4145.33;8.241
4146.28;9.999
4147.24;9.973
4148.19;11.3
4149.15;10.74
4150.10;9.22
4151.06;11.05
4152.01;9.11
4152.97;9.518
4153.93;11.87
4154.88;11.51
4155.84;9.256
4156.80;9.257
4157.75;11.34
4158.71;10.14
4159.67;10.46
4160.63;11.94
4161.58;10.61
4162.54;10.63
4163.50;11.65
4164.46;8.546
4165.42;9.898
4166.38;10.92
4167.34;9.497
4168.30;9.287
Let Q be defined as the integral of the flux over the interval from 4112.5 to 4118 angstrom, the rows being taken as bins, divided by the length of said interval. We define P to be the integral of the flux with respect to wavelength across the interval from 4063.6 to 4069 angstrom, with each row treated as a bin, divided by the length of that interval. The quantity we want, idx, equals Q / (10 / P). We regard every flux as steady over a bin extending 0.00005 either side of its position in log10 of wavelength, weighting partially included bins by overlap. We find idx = 6.4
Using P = 7.5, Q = 8.6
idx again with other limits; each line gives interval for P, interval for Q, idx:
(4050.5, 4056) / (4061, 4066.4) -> 7.2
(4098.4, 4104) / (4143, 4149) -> 6.6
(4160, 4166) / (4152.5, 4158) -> 11.0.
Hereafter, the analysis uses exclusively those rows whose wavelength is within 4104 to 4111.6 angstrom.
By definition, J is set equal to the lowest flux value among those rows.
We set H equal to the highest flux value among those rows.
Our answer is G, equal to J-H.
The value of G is -3.8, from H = 11.09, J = 7.292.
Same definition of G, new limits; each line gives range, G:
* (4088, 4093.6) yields -5.1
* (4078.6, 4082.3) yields -4.2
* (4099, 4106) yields -3.1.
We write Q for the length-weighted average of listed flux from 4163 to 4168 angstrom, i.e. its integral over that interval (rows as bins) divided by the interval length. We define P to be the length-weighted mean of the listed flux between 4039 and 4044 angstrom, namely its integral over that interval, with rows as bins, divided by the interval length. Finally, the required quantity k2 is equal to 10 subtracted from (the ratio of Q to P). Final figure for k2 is -8.85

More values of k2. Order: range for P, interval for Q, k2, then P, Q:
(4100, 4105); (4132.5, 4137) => -8.94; 7.7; 8.2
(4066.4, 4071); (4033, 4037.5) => -9.09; 8.0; 7.2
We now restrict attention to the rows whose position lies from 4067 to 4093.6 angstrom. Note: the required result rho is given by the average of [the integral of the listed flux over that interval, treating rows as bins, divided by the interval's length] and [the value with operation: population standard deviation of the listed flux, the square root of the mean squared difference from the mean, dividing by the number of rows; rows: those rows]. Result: 5.2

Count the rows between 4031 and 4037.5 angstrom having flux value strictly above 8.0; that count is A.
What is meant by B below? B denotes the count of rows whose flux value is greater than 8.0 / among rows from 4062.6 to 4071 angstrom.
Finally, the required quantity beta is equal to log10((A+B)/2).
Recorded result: 0.40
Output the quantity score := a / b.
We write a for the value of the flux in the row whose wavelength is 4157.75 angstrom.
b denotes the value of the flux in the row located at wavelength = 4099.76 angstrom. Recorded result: 1.84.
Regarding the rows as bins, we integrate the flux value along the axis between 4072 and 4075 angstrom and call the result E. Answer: 21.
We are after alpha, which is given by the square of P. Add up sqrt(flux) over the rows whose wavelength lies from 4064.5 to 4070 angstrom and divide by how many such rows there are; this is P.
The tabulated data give 8.0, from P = 2.82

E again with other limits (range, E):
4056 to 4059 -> 22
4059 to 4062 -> 27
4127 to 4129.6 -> 22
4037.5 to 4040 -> 26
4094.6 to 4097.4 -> 23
